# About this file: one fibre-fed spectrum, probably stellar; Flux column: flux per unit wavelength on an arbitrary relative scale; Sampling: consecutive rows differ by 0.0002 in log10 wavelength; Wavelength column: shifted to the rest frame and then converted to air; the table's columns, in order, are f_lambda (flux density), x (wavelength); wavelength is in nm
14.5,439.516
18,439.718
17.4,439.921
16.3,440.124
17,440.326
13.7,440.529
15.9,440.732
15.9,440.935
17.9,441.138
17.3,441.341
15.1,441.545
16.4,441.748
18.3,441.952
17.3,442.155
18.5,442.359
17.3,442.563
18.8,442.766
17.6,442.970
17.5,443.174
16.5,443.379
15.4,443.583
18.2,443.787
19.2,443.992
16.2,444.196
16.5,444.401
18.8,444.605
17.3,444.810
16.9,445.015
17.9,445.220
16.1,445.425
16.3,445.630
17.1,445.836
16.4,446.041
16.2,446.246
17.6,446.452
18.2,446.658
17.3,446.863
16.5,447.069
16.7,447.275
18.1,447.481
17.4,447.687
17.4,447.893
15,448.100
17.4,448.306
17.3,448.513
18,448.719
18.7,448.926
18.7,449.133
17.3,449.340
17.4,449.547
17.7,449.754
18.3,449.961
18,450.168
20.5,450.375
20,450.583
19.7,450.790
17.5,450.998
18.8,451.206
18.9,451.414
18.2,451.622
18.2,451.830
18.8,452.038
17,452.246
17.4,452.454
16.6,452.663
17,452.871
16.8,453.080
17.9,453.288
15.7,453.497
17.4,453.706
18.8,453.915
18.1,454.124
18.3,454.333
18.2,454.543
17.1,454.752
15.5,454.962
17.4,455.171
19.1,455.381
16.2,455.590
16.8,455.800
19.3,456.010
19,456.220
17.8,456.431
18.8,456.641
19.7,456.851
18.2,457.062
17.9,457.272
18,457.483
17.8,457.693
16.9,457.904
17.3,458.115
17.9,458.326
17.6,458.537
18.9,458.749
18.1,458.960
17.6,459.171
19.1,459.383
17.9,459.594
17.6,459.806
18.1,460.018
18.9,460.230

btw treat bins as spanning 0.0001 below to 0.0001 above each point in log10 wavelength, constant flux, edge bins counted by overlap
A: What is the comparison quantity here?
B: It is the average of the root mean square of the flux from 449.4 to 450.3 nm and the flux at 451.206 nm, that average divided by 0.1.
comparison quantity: 183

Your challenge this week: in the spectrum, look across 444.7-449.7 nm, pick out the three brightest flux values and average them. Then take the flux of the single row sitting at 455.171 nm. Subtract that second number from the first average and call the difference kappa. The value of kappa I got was 1.1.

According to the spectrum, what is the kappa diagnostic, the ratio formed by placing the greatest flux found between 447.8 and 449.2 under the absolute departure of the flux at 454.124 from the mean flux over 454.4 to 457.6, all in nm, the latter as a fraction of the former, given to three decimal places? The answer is 0.009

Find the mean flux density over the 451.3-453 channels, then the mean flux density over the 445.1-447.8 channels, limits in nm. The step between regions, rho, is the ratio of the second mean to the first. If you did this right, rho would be 0.96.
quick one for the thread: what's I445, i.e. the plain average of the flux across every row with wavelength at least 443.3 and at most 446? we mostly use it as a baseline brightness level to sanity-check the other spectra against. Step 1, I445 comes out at 17.1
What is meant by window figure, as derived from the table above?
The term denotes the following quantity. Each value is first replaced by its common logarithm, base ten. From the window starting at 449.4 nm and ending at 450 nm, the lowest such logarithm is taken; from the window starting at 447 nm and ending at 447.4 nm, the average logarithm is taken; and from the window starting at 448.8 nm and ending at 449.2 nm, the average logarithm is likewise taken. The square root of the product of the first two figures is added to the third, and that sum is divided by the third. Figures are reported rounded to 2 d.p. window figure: 1.97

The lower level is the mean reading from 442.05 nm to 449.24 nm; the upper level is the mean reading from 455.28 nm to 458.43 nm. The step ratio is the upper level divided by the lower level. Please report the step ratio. 1.04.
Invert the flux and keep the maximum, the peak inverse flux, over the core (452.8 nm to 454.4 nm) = 0.064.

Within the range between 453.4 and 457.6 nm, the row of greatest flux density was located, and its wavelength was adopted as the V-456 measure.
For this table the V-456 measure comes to 456.851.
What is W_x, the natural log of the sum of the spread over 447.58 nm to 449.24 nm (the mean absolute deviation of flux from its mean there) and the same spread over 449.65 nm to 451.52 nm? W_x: 0.46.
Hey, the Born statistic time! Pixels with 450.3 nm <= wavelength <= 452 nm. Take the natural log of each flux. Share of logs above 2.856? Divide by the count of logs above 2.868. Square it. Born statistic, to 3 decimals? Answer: 0.020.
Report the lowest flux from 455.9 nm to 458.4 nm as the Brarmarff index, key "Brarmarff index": 16.9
